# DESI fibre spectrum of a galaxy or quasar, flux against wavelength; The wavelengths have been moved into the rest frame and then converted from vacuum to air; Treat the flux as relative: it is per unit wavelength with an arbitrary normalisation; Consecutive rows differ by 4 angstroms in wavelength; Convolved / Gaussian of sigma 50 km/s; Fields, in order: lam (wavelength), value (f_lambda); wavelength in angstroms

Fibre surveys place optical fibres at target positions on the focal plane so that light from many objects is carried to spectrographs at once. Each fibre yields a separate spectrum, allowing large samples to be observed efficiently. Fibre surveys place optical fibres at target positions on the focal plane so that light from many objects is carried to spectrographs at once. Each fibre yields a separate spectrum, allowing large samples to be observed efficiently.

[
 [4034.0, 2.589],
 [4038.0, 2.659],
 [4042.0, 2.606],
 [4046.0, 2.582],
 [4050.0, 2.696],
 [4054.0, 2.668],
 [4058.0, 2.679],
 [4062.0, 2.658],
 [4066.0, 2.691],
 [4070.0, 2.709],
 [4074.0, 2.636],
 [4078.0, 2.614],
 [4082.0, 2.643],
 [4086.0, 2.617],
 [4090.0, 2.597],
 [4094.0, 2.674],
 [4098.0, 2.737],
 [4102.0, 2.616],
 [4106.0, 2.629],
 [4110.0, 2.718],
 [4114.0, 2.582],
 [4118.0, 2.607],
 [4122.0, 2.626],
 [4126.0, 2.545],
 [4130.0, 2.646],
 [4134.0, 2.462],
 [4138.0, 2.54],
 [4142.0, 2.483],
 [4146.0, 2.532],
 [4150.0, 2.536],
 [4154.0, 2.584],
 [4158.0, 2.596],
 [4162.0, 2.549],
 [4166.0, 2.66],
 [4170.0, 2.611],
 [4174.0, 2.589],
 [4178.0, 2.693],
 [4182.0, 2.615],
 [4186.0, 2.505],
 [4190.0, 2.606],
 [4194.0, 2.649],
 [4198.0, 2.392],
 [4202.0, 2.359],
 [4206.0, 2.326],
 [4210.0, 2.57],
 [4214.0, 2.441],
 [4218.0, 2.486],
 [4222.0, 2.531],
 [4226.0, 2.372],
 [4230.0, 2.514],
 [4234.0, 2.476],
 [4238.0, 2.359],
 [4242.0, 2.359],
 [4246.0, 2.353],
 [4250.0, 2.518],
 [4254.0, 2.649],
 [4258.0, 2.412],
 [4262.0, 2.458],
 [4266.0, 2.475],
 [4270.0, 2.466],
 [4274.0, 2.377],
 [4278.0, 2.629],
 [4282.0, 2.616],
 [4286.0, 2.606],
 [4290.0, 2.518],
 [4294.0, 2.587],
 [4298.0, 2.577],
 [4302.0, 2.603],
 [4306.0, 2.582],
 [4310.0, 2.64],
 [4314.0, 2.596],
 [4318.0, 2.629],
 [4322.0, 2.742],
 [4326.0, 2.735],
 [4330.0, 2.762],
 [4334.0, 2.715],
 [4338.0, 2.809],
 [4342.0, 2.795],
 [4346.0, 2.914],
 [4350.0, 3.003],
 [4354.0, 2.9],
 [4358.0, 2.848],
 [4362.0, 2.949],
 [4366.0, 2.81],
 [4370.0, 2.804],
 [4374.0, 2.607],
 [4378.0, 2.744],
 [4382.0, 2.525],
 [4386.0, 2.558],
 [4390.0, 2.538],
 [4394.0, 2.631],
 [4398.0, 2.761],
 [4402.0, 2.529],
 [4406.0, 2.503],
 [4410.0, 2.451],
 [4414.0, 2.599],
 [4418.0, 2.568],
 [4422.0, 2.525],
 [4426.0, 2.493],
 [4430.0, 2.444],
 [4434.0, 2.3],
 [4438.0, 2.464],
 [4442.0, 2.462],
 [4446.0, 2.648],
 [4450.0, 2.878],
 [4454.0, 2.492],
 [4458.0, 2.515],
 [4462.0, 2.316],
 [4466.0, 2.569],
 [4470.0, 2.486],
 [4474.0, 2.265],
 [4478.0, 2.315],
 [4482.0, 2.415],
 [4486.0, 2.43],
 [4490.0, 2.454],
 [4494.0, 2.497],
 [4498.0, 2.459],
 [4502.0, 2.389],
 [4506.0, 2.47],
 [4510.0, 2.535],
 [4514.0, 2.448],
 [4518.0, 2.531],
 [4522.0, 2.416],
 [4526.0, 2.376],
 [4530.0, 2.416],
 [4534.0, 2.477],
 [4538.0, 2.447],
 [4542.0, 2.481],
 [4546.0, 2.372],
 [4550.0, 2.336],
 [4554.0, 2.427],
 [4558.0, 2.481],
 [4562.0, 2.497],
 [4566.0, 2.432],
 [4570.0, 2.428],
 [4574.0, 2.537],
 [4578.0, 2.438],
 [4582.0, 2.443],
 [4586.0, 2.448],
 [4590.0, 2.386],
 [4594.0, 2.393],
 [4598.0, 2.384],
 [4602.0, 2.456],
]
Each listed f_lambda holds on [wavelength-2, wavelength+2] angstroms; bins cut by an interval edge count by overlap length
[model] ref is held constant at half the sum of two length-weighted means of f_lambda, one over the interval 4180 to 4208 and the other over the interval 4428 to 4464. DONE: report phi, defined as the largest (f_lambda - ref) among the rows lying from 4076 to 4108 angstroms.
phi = 0.24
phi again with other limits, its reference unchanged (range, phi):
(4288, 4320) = 0.14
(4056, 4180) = 0.24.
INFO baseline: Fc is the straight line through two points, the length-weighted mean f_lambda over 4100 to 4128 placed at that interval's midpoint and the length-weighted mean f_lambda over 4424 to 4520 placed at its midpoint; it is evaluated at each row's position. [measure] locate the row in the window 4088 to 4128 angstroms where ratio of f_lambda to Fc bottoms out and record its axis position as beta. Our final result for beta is 4126.0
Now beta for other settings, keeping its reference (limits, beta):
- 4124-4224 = 4206.0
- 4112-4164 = 4134.0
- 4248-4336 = 4274.0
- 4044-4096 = 4046.0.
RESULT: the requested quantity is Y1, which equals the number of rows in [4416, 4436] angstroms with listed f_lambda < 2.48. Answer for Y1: 2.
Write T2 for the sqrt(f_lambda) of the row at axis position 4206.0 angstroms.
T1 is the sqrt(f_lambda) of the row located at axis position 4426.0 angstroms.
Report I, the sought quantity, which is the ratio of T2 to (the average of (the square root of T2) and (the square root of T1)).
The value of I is 1.22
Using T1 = 1.579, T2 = 1.53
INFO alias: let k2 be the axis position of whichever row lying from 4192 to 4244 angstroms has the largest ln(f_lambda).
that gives 4194.0 angstroms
